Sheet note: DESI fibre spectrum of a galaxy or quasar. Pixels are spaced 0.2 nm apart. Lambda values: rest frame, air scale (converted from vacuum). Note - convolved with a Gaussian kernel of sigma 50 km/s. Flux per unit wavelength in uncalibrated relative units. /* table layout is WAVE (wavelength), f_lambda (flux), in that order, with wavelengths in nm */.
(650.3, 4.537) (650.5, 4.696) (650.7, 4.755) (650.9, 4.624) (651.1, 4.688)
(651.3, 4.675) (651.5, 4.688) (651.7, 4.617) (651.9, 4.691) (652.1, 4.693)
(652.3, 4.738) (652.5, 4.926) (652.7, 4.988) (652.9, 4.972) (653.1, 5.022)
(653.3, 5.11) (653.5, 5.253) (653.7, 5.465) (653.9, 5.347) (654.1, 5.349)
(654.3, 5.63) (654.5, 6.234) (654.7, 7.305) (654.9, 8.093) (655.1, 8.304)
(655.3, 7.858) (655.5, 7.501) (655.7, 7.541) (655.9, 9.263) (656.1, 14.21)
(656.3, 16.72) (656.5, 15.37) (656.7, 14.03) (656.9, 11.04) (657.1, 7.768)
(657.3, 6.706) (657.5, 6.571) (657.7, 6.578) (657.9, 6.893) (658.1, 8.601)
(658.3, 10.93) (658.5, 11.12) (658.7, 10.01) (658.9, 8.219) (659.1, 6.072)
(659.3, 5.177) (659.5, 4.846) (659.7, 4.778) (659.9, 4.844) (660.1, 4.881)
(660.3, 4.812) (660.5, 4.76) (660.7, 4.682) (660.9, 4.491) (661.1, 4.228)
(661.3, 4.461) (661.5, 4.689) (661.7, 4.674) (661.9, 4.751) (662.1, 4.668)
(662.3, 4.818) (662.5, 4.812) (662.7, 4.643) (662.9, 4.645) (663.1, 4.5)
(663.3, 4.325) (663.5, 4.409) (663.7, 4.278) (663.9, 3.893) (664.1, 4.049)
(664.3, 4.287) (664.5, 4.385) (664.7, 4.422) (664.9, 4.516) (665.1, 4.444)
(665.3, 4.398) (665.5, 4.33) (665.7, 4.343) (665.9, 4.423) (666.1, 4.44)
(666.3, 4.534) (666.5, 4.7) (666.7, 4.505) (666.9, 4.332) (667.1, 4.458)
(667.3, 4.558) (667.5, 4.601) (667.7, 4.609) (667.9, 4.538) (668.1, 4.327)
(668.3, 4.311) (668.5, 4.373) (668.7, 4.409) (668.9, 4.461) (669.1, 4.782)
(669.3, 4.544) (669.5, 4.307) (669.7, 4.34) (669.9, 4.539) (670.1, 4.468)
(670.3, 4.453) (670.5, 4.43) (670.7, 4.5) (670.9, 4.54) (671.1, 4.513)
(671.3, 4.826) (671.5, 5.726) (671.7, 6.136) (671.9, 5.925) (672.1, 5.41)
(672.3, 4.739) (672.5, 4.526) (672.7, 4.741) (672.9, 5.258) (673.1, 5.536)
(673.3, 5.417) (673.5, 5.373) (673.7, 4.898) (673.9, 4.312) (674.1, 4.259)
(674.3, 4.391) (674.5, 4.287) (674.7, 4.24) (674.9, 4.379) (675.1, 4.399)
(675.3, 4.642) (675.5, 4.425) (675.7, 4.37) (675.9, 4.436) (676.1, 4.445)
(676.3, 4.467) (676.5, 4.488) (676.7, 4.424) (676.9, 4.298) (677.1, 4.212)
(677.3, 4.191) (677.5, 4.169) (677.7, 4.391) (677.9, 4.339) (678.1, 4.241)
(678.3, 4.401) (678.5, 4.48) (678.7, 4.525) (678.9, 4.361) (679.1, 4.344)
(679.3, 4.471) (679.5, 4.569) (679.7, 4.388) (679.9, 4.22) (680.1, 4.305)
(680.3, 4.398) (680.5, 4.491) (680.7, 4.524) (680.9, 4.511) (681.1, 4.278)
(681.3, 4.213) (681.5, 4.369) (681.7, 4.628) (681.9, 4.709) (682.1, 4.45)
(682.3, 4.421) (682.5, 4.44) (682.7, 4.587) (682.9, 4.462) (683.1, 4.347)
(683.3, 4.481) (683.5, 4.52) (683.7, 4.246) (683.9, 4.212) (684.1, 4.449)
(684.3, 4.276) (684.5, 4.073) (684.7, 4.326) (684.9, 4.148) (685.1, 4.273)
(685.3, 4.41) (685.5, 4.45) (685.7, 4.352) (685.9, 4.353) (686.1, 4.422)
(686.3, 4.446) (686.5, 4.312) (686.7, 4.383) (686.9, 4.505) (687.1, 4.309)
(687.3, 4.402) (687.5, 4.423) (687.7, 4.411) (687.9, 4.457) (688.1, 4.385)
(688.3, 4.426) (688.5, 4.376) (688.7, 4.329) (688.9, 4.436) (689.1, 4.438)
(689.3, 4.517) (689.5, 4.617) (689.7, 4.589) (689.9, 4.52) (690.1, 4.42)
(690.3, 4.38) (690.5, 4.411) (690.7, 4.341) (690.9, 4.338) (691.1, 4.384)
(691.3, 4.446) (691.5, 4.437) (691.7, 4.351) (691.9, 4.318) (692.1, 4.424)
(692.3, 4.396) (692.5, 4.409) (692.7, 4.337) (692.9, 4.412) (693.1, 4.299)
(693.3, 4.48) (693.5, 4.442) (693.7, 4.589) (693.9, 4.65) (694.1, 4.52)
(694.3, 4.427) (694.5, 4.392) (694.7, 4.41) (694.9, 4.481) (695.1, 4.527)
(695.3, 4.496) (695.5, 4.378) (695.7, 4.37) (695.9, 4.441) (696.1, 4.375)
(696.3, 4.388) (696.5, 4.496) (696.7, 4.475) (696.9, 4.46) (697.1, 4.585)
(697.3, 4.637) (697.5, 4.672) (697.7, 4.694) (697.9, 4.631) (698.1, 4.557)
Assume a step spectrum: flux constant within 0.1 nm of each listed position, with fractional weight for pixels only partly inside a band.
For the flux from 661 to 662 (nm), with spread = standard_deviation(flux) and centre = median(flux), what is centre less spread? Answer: 4.5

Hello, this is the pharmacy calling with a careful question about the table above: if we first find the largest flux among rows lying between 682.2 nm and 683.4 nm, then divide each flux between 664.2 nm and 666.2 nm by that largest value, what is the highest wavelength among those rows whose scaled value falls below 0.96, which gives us 665.7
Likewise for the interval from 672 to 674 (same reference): 673.9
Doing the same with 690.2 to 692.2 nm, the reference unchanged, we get 691.9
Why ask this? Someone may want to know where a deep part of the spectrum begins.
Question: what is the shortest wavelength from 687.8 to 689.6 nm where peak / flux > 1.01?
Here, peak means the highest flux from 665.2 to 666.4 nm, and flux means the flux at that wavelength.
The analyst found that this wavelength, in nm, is 687.9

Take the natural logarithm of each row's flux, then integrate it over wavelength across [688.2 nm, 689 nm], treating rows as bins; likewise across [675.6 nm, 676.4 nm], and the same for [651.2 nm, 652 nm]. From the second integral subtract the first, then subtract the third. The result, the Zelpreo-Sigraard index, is -1.23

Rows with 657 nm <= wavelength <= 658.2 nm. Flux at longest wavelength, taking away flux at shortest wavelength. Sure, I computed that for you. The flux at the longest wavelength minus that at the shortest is 0.8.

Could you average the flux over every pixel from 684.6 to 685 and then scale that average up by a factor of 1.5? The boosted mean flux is 6.36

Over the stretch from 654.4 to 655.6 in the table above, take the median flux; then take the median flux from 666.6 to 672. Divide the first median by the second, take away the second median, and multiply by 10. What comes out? -28.0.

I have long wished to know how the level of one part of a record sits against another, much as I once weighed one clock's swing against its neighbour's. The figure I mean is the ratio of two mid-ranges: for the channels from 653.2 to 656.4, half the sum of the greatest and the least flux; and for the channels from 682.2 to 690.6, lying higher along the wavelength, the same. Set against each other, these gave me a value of 2.51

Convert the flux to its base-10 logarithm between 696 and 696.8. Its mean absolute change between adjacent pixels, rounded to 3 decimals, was 0.005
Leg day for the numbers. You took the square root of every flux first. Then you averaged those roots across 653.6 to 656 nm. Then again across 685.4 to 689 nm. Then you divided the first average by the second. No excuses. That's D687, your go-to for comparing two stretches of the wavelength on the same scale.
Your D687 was 1.26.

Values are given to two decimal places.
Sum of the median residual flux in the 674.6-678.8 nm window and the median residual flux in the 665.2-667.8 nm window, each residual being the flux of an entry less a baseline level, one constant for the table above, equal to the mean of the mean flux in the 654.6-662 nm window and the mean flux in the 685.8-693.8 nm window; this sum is -3.20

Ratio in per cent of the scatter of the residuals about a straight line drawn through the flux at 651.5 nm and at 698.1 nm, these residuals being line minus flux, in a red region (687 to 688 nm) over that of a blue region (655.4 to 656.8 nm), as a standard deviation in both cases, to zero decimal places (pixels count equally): 1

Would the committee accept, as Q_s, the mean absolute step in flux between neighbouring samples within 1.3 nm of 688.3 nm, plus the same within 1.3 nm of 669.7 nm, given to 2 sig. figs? 0.17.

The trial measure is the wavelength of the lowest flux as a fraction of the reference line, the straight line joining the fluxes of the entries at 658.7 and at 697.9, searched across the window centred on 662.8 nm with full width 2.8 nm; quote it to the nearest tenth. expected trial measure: 663.9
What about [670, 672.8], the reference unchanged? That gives 670.5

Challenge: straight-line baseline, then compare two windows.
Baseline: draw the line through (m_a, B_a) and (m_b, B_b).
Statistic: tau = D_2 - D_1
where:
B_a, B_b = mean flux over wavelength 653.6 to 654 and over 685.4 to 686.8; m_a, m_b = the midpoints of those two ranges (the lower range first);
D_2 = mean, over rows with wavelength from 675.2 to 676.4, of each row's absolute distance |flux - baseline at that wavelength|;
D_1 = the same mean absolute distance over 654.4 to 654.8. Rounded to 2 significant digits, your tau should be -1.1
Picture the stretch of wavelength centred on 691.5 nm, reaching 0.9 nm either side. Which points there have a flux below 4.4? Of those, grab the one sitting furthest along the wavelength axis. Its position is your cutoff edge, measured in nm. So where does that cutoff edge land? 692.3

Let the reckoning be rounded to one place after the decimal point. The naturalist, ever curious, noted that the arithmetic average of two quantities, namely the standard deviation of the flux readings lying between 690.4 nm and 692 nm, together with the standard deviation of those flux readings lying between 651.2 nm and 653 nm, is 0.1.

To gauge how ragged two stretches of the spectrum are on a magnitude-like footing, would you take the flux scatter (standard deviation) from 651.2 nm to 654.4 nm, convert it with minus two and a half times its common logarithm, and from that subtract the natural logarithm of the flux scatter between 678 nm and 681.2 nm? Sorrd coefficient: 3.5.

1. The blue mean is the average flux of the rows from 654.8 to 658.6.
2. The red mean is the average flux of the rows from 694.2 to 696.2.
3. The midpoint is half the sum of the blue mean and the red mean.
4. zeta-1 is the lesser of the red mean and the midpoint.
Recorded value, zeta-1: 4.43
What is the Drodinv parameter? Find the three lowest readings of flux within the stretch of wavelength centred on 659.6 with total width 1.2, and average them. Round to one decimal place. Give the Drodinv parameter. 4.8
